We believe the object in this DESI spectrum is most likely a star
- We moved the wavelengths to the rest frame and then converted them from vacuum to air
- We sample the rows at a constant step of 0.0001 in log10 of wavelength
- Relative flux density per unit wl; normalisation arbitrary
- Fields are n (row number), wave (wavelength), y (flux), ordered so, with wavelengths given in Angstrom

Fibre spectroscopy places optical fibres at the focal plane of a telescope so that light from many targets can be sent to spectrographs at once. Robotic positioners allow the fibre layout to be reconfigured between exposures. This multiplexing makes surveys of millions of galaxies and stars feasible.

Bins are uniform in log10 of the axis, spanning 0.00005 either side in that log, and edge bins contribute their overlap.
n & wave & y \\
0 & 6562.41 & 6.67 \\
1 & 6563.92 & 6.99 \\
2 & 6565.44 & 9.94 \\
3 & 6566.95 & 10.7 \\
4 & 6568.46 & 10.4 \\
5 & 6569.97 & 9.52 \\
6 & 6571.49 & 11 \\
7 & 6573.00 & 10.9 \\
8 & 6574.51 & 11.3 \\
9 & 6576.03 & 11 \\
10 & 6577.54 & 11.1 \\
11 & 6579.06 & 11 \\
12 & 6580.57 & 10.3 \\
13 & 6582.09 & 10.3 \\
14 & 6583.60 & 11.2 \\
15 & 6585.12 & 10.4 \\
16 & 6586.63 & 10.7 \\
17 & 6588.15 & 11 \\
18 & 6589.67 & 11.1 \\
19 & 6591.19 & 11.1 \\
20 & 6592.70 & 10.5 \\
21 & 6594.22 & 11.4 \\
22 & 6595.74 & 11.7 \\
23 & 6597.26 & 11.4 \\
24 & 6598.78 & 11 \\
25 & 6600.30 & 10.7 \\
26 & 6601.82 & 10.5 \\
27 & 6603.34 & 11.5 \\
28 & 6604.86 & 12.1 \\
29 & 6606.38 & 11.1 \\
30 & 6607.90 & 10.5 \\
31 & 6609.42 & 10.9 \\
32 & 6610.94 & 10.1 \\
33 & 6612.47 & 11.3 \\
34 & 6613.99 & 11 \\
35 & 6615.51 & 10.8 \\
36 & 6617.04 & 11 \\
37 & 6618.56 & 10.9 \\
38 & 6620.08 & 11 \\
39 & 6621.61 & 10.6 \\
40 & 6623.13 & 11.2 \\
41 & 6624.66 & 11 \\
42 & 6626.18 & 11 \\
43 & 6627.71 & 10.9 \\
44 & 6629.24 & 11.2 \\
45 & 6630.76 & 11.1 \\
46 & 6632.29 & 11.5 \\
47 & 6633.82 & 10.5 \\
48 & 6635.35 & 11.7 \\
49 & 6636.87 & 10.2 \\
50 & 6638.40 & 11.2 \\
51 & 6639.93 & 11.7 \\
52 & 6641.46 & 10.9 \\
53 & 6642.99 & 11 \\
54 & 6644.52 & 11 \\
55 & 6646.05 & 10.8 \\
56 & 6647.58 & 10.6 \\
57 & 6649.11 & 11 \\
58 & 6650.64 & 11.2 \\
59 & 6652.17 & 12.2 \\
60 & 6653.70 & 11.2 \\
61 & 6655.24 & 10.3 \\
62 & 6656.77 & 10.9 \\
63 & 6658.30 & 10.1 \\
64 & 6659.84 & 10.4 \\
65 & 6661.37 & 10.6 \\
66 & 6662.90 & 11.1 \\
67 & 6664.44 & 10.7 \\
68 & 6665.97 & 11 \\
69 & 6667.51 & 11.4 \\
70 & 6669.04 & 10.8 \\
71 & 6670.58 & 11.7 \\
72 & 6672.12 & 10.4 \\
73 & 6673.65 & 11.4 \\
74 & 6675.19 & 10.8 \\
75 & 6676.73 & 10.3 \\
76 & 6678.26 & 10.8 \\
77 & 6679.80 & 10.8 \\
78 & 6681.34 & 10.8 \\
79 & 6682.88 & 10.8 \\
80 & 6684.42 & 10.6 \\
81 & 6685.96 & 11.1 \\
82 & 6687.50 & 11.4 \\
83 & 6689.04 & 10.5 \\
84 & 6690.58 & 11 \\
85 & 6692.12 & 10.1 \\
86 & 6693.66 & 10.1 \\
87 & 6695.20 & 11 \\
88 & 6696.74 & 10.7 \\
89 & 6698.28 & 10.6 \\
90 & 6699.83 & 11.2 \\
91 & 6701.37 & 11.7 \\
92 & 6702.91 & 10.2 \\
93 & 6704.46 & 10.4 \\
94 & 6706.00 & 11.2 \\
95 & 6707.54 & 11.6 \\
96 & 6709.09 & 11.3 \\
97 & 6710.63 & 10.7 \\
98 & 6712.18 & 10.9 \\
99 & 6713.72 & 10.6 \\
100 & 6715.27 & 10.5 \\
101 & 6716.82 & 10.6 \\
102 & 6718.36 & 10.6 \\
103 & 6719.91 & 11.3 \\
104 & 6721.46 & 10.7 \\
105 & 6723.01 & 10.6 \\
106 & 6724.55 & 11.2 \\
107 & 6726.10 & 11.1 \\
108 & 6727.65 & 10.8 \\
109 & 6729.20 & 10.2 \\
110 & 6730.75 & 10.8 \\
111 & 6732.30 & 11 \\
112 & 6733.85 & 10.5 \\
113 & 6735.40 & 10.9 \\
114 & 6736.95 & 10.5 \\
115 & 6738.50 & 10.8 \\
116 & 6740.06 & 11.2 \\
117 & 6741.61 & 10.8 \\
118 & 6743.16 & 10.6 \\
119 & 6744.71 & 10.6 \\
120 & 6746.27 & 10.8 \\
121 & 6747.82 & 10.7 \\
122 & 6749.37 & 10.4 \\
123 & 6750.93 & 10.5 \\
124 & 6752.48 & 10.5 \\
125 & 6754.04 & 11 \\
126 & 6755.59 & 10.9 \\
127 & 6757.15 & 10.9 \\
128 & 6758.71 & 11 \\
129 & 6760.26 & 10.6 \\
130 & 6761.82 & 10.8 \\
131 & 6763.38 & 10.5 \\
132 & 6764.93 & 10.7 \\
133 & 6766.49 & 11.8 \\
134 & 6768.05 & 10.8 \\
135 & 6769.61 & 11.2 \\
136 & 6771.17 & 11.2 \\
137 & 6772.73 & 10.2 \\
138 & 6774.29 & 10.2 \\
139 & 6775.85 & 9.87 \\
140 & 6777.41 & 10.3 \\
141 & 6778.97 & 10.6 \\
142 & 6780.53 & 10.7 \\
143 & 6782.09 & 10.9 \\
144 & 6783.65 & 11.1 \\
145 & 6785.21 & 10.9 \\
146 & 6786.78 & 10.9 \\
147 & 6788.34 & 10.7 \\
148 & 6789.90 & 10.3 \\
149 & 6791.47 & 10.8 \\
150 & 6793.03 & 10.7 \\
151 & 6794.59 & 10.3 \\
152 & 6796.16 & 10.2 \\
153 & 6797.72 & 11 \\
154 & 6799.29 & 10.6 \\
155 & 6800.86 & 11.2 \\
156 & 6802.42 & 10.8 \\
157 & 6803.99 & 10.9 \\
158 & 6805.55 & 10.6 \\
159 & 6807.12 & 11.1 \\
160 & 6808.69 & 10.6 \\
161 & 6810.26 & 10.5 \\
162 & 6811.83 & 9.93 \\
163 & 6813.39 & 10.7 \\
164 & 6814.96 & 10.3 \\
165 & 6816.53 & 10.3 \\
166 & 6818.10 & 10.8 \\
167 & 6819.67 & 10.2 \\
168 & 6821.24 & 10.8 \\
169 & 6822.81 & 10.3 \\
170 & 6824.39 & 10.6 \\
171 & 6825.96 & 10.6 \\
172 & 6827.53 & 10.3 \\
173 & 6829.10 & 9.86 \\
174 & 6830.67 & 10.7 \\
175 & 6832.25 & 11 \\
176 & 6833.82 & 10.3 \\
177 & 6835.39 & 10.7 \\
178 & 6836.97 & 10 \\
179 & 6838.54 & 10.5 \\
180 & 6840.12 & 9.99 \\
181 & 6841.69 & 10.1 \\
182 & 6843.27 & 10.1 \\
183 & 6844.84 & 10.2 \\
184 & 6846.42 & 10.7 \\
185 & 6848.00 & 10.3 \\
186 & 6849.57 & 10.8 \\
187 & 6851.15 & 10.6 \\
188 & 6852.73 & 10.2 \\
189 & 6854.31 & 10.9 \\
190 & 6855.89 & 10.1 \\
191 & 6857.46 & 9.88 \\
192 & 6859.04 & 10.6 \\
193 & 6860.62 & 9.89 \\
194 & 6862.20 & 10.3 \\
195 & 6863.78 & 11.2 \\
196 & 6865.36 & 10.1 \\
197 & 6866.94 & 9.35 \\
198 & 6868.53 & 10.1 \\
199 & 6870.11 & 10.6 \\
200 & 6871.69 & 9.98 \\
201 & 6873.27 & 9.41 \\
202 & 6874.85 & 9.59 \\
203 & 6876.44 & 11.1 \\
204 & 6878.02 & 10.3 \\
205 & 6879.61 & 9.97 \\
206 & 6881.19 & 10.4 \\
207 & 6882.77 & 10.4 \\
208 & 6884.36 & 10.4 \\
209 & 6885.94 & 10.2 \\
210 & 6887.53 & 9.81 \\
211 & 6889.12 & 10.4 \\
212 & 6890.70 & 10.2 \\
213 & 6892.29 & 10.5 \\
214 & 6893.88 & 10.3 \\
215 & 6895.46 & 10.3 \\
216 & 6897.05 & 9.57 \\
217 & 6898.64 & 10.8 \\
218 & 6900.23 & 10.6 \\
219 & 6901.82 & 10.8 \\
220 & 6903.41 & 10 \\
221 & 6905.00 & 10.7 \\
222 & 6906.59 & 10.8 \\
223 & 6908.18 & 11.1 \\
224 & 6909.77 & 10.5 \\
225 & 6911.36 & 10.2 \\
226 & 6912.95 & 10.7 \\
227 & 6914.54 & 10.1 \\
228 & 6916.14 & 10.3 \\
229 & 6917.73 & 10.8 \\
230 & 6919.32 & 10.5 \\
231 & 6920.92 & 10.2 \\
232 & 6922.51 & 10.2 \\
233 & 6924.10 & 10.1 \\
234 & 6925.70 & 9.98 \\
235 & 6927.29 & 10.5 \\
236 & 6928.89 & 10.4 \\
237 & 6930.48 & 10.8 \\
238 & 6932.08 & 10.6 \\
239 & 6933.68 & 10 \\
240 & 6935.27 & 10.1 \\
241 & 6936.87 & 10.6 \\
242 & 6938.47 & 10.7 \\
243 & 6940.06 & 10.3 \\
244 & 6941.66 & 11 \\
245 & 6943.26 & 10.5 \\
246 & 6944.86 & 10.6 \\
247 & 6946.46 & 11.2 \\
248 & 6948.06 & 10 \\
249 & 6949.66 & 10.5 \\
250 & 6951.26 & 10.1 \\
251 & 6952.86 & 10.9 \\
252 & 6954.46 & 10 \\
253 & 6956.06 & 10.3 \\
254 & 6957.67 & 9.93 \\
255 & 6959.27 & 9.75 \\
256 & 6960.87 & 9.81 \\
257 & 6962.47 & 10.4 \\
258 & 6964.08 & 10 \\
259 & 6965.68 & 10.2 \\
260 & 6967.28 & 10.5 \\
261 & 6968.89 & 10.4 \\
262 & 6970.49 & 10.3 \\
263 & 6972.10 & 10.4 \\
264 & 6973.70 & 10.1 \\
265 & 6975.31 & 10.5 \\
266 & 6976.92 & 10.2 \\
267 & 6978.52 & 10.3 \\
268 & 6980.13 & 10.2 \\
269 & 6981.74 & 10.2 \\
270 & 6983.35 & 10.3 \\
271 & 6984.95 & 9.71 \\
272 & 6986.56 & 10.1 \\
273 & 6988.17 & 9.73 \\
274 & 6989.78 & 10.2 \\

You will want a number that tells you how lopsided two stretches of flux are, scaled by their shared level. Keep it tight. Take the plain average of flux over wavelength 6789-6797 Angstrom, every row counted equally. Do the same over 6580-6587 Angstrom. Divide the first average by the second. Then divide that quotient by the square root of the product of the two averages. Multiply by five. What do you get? 0.470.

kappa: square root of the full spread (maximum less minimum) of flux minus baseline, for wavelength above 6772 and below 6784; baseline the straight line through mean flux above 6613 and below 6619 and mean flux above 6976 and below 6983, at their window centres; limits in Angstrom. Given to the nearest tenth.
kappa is 1.1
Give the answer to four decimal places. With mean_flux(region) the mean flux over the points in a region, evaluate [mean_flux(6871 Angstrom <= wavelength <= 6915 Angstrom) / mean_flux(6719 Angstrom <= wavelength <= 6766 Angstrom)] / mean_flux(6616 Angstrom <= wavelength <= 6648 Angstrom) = 0.0872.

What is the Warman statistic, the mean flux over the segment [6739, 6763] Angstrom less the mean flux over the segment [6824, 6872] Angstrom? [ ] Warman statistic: 0.4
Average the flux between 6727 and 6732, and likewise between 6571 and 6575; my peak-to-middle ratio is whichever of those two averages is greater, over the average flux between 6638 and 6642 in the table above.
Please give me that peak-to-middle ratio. 0.98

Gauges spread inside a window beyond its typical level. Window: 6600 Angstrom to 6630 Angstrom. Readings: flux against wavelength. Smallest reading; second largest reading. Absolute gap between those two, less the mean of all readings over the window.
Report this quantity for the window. -9.6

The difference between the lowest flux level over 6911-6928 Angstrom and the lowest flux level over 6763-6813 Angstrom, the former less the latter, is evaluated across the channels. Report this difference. 0.1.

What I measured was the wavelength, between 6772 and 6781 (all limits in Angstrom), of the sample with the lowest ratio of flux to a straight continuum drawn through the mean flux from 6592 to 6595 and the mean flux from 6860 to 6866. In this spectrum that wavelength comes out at 6775.85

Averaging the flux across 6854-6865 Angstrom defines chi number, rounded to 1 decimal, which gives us 10.4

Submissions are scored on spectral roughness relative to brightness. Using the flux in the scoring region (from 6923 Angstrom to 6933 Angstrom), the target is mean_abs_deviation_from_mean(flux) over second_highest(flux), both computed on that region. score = 0.0224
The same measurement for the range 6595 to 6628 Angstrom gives 0.0251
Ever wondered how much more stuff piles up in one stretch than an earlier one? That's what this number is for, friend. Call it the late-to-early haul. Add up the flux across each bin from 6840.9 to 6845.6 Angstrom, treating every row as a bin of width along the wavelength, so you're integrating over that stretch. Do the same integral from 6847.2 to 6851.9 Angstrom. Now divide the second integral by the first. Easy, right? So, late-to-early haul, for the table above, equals 1.04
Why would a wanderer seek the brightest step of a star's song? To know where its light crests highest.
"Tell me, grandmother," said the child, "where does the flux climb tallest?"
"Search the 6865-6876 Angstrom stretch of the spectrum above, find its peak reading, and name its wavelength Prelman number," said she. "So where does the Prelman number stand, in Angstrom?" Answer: 6870.11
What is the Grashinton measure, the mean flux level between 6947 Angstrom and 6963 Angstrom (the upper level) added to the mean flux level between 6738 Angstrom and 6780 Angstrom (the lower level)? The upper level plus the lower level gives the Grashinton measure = 20.9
